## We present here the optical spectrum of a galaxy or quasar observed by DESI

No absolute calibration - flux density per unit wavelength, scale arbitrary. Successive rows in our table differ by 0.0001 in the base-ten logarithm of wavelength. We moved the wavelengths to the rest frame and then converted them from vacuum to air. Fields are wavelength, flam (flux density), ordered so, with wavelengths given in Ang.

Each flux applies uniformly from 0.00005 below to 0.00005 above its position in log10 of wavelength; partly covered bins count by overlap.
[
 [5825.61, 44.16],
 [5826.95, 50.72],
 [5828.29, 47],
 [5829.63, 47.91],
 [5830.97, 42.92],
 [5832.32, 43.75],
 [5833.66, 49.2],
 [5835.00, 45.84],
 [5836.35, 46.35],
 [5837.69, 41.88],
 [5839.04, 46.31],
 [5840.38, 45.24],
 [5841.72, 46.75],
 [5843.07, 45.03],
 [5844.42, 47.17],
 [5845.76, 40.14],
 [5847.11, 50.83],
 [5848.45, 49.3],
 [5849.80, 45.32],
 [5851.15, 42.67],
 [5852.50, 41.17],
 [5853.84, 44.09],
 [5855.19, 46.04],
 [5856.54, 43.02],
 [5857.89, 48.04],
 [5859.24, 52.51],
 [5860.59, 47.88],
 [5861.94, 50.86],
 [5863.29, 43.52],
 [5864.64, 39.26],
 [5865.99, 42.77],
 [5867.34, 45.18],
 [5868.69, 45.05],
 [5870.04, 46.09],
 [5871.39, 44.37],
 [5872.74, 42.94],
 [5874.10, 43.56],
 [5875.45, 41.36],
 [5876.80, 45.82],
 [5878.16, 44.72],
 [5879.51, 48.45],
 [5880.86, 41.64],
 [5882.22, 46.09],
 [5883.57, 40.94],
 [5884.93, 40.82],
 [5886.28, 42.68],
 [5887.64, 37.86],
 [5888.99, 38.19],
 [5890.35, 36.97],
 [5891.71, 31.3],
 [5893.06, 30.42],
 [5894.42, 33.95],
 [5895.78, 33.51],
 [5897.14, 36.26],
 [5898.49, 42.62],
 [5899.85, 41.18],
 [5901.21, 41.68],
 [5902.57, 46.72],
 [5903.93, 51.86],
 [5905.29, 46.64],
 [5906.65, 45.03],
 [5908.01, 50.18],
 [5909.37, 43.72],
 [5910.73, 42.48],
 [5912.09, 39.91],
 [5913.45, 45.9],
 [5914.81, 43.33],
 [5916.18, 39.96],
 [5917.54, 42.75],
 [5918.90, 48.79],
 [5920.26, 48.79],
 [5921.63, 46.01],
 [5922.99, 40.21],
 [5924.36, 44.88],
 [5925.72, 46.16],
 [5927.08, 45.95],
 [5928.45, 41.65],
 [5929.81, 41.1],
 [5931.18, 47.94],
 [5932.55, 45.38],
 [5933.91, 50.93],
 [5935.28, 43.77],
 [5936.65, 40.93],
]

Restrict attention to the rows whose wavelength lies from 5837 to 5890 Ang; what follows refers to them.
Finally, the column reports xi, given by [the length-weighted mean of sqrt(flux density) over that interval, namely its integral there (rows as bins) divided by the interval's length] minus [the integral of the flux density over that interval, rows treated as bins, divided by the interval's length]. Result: -37.8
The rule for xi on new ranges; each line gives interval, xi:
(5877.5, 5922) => -35.7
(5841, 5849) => -39.7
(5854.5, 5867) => -39.2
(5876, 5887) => -37.2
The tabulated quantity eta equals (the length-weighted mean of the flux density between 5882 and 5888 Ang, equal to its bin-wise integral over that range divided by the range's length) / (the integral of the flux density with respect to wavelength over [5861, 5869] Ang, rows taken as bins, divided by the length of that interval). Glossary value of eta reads 0.93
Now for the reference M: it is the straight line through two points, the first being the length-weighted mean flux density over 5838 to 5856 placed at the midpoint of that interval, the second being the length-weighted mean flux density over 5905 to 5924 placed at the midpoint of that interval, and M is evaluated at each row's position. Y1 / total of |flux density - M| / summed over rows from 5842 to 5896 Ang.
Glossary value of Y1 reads 155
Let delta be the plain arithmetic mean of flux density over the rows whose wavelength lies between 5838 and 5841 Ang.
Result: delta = 45.8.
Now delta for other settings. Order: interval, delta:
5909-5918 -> 42.6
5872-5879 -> 43.7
